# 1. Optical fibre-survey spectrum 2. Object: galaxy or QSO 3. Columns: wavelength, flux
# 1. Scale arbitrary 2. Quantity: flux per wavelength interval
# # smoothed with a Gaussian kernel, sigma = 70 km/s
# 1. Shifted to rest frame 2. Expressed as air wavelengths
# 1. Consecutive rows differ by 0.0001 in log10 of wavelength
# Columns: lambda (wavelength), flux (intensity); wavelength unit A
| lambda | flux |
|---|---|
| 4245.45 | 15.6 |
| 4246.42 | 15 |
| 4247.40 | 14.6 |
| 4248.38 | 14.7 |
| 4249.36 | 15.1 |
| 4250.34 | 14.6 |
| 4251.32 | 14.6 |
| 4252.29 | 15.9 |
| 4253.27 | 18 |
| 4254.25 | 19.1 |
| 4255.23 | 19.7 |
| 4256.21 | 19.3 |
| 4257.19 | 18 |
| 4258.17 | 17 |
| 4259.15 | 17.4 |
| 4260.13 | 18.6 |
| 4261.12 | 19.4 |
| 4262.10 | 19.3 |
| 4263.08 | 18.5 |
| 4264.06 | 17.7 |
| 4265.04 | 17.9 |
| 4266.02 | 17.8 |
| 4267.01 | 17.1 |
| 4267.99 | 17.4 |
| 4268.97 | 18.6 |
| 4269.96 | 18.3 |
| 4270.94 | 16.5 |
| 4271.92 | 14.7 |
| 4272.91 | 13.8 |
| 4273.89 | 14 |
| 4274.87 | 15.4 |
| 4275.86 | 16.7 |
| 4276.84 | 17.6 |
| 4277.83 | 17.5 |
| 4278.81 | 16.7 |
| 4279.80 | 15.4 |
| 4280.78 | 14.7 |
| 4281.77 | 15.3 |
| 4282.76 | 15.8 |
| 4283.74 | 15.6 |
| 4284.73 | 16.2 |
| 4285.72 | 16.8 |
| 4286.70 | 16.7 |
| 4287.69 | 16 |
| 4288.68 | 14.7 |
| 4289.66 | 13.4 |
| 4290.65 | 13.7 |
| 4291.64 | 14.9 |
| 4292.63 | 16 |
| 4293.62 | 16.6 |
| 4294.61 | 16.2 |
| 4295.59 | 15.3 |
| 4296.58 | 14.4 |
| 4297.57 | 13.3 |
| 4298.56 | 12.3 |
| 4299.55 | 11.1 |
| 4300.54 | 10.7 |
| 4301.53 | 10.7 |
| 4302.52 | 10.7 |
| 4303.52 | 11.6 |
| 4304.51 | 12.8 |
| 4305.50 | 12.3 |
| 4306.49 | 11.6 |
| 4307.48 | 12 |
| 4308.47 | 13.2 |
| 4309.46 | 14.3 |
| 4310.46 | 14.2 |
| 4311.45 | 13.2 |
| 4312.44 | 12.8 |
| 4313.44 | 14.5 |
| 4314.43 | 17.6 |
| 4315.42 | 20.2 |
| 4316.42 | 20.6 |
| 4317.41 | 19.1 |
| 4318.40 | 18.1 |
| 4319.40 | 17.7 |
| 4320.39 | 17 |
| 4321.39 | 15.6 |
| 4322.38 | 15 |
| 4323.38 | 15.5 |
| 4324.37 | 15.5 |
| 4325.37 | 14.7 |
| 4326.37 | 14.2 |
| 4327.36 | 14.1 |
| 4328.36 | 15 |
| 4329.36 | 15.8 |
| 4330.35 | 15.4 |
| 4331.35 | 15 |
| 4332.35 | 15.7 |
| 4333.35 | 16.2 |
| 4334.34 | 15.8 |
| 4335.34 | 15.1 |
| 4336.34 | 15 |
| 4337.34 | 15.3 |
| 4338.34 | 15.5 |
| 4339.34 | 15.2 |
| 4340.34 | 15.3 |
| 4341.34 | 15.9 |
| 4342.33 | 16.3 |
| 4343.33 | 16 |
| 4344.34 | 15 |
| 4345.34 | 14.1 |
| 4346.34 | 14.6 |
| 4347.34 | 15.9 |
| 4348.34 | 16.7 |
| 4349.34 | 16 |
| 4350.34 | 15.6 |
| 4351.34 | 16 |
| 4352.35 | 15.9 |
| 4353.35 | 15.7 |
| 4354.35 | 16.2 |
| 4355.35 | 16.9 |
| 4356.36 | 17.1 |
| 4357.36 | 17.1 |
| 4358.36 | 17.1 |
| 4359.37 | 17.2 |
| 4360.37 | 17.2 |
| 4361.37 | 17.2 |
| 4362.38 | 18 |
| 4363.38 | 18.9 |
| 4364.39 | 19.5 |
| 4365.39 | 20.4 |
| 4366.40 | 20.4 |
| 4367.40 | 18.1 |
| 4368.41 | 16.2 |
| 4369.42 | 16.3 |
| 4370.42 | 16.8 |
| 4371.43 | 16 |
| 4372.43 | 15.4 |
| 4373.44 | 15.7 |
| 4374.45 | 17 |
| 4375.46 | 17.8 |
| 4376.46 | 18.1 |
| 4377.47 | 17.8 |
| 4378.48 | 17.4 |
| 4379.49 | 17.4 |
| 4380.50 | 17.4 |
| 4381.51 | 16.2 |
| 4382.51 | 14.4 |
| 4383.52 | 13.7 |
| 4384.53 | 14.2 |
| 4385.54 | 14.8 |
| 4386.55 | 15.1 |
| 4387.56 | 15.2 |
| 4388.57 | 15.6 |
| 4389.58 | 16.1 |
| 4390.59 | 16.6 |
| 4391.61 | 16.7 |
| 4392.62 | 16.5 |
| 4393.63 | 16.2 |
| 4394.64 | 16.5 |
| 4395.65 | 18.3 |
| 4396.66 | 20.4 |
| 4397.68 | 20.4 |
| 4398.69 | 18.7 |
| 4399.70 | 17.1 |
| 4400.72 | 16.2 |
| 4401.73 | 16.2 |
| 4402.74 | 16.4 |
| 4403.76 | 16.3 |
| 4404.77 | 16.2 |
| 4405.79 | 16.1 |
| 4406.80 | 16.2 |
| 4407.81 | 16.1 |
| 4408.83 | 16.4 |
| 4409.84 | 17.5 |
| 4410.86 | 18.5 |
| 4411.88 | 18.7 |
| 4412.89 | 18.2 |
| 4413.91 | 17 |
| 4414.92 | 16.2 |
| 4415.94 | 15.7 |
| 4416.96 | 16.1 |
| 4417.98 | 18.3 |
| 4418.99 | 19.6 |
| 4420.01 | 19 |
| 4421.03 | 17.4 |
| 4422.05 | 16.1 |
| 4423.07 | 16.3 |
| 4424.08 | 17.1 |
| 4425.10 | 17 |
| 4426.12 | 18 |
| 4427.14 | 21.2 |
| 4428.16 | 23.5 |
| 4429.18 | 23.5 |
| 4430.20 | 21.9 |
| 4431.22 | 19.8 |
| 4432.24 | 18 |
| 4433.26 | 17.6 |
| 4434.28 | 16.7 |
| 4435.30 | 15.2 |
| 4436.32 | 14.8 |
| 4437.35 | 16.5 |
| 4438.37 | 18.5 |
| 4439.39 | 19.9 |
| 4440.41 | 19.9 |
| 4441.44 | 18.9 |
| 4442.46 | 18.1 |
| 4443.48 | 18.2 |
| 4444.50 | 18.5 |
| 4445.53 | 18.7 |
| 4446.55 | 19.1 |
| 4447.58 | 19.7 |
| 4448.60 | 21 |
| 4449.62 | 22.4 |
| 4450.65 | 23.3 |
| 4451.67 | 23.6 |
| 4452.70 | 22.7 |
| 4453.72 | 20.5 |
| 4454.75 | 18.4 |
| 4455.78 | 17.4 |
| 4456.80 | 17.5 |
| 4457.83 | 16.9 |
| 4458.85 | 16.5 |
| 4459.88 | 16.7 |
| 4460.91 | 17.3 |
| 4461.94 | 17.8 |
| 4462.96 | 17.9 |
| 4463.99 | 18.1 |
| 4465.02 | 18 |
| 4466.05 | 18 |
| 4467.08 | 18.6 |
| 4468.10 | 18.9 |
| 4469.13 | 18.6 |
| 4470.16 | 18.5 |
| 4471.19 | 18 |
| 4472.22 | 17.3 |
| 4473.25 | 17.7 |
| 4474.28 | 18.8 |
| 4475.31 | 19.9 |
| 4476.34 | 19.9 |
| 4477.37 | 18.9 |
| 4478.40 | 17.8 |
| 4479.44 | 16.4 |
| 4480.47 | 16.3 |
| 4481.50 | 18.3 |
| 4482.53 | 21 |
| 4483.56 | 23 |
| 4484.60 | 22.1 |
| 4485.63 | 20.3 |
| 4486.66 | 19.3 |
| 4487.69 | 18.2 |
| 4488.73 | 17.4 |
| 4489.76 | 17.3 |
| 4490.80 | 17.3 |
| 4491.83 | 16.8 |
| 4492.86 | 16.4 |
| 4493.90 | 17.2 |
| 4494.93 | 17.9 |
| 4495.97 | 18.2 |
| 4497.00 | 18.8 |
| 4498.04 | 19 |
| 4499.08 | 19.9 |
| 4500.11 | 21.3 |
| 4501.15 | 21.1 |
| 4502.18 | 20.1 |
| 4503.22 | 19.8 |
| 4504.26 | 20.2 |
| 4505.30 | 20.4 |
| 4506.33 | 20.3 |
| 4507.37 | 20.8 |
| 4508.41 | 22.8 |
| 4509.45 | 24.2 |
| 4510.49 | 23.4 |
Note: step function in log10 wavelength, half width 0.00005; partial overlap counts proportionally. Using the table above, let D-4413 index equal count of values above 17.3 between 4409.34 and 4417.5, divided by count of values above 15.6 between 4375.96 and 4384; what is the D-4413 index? 0.7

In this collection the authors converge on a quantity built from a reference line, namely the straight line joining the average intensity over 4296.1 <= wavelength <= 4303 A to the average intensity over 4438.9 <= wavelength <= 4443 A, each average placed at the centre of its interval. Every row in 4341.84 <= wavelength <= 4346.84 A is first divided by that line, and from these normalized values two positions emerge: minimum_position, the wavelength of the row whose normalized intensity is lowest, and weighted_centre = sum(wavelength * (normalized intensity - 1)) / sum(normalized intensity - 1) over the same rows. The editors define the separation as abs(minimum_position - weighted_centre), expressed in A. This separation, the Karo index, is 2.2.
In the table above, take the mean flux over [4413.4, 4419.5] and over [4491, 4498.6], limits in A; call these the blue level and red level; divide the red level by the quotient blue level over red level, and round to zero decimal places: 18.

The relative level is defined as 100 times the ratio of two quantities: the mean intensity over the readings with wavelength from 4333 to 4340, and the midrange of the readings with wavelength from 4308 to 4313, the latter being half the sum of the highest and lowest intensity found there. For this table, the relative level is 114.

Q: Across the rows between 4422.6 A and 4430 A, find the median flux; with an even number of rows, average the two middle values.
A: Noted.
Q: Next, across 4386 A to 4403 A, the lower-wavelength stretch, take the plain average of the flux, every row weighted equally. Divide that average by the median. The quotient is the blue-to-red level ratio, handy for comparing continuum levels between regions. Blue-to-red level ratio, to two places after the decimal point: 0.94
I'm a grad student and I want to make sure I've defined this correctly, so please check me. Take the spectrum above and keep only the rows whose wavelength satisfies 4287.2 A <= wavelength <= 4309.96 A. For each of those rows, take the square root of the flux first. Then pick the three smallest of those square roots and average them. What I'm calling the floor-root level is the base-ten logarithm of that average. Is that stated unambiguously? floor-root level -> 0.51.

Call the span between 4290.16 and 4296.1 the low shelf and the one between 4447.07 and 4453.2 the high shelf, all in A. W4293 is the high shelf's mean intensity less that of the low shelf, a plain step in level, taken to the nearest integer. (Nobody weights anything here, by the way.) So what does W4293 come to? 7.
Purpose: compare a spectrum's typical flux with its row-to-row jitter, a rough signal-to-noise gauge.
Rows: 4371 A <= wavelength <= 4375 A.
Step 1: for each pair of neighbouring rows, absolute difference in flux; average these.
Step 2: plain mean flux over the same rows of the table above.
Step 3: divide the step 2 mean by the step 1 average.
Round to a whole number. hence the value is 22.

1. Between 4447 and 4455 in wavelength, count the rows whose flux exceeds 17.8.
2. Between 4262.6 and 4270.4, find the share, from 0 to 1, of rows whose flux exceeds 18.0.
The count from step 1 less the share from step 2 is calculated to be 8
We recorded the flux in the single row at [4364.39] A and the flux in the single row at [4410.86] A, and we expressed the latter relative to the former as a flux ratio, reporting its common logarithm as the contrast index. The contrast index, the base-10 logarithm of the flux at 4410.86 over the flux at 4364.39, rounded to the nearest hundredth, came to -0.02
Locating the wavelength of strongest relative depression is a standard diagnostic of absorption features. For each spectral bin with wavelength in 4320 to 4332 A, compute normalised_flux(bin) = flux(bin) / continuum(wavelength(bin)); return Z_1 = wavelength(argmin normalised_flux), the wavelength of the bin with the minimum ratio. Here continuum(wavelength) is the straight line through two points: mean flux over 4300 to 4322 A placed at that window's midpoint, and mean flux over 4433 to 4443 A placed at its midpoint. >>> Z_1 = 4327.36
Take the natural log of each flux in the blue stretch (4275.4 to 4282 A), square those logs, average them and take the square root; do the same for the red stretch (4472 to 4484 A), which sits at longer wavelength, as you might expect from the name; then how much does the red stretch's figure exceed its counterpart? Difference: 0.14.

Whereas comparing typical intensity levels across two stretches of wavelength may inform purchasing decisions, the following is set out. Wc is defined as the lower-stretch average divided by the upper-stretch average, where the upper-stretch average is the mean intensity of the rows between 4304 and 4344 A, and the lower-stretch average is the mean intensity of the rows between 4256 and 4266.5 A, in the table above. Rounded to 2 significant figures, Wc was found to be 1.2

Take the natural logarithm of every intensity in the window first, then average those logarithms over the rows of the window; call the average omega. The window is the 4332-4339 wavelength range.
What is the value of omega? 2.74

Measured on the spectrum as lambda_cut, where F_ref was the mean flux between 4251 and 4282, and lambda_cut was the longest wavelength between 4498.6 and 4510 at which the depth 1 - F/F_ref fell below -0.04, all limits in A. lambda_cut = 4509.45 A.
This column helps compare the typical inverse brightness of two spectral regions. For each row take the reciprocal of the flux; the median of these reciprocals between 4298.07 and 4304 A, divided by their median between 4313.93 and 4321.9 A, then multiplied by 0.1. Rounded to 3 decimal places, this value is 0.164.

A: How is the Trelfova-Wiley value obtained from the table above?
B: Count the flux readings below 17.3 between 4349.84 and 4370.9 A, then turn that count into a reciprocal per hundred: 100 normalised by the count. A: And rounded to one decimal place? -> 6.7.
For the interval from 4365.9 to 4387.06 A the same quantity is 7.7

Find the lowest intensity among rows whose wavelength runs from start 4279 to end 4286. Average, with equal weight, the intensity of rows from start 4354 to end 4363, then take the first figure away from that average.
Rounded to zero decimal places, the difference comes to 2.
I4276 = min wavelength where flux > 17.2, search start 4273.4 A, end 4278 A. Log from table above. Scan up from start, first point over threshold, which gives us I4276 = 4276.84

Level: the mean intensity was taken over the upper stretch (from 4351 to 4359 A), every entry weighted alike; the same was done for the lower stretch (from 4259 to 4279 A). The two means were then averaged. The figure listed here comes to 16.8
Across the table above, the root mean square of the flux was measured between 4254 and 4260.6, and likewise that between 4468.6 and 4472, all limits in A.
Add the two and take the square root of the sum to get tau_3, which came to 6.07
